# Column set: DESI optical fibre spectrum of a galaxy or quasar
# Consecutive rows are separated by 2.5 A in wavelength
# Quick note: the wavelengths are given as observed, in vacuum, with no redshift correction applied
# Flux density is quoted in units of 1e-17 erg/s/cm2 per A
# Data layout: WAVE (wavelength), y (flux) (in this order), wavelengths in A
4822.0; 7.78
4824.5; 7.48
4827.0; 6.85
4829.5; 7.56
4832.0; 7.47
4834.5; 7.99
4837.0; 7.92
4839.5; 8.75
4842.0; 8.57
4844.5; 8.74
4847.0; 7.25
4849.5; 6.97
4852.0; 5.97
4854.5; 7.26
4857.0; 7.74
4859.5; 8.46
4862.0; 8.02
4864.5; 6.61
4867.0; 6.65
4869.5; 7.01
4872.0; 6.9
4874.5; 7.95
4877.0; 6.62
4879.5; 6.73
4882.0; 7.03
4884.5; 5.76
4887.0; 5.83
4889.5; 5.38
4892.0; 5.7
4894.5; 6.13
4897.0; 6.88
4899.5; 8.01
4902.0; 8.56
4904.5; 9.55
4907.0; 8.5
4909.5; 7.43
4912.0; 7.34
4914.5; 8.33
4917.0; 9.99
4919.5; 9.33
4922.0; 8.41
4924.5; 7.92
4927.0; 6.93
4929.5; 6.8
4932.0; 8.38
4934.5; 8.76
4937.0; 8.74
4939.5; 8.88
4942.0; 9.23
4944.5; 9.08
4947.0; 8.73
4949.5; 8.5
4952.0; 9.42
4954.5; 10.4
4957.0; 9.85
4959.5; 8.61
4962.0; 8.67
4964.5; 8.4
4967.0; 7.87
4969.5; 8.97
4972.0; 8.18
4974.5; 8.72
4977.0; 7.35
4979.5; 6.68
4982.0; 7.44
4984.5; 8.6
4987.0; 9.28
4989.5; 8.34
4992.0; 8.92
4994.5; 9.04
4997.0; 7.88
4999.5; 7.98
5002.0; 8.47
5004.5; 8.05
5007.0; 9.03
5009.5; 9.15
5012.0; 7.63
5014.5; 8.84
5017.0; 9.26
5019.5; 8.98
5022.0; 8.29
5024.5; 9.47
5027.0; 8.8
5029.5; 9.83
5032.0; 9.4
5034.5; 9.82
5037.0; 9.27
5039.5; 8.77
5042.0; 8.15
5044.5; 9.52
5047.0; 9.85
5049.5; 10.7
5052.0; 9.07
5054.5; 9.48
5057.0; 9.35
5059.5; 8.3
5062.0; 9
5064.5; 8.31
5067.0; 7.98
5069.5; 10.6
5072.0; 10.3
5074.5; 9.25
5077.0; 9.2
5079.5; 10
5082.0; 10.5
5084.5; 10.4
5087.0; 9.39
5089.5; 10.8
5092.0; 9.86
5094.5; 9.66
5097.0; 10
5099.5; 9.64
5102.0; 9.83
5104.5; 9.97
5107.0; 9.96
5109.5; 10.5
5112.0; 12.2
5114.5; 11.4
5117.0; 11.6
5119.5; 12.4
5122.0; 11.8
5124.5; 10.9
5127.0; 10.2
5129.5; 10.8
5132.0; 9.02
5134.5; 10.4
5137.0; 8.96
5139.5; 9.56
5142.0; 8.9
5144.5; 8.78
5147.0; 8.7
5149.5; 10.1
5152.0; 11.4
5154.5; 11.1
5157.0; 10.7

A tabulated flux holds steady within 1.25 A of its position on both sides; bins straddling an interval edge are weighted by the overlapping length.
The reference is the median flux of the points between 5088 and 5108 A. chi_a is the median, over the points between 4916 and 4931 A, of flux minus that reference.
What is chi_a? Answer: -1.7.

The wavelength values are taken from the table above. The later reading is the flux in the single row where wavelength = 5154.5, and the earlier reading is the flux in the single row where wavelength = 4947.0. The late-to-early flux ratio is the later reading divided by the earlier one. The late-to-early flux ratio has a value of 1.27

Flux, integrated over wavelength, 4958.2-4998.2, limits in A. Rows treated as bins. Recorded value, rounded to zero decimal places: 332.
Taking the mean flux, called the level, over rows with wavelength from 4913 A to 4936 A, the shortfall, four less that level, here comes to -4.3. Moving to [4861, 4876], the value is -3.2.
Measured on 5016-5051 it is -5.3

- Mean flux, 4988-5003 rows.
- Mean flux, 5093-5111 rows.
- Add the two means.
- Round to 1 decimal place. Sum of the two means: 18.4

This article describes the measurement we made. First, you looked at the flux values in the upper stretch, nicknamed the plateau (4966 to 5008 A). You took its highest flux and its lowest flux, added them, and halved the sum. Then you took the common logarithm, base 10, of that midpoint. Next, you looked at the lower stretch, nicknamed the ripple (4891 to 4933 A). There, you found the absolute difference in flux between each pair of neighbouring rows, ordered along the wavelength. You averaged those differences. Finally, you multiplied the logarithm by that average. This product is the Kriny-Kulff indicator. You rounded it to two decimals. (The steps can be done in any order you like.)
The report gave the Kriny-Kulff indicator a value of 0.76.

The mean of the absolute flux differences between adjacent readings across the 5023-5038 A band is 0.62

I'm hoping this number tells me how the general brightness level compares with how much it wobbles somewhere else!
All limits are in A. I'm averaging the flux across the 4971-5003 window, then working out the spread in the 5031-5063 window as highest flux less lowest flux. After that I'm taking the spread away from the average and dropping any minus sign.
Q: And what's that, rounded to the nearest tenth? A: 5.7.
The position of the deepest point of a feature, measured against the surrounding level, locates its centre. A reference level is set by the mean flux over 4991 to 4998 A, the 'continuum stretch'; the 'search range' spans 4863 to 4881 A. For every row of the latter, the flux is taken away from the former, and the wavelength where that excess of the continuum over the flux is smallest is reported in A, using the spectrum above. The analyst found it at 4874.5 A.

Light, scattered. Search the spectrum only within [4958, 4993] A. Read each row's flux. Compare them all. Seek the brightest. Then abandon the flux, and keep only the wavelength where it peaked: 4987.0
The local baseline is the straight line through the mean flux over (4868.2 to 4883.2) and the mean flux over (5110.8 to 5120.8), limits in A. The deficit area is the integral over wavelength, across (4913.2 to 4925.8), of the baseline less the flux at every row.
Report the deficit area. -11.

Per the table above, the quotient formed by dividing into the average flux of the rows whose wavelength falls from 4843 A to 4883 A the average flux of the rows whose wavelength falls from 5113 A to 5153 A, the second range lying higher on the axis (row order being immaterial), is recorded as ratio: 0.703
